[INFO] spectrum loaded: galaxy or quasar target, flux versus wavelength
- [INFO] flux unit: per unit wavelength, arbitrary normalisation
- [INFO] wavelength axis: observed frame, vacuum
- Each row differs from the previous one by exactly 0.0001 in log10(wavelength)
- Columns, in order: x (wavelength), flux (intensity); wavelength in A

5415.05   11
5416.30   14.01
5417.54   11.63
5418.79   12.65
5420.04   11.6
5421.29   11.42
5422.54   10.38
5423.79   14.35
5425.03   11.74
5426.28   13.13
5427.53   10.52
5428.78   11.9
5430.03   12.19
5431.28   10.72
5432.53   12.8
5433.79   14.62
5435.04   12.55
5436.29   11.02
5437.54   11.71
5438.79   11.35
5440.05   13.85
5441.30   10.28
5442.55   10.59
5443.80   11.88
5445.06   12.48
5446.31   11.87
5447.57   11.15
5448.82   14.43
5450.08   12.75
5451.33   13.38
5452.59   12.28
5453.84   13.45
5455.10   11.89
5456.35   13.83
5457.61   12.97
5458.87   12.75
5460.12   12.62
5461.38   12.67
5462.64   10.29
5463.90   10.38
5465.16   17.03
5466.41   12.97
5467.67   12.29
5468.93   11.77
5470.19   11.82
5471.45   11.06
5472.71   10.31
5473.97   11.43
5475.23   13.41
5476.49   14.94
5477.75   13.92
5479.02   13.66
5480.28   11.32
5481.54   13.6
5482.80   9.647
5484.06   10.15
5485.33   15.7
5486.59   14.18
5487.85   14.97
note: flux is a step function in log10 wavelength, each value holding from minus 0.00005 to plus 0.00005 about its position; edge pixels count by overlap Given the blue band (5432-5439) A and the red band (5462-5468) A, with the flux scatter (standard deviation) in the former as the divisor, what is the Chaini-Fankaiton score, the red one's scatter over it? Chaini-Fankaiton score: 2.1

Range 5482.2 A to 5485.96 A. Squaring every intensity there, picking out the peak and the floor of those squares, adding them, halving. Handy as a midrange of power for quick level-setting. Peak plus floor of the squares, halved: 170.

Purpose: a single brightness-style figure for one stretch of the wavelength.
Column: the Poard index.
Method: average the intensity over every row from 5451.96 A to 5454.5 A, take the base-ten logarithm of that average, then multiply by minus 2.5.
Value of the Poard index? -2.77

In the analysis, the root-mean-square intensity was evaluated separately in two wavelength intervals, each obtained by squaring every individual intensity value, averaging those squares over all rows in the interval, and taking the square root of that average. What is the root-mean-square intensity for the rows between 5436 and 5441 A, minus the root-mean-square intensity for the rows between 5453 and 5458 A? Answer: -1.0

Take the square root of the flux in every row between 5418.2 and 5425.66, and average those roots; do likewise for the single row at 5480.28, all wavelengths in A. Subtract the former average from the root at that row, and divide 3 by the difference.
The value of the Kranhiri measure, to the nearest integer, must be -30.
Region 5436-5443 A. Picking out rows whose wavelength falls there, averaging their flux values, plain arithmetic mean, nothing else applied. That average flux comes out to 11.5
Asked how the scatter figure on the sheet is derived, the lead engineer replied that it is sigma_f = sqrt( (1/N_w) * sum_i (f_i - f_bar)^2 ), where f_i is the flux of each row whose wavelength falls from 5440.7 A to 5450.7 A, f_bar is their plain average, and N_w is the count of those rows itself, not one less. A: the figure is 1.24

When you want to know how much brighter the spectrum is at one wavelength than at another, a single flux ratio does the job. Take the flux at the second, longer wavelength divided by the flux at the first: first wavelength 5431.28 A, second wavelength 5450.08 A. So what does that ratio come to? 1.19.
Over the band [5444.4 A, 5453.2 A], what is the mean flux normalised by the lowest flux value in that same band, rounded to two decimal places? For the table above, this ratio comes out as 1.13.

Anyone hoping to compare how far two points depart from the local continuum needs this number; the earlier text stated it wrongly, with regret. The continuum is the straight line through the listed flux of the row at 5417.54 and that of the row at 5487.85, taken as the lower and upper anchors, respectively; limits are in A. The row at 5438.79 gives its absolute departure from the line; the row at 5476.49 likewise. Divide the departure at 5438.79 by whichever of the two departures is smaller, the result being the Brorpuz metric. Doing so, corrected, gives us 2.5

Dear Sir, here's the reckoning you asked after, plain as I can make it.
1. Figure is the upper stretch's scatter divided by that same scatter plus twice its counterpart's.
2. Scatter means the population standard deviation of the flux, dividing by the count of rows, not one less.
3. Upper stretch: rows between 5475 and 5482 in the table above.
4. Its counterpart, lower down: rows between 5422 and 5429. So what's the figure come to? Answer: 0.28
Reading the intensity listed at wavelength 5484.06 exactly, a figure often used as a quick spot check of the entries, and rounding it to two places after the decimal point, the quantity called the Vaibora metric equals 10.15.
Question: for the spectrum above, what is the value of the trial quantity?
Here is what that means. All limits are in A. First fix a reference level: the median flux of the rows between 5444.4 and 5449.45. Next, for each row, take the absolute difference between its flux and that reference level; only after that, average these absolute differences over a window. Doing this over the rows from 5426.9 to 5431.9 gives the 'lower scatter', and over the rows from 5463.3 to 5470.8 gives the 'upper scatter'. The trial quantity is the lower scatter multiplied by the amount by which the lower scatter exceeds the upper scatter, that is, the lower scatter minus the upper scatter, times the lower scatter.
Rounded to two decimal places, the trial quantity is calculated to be -0.46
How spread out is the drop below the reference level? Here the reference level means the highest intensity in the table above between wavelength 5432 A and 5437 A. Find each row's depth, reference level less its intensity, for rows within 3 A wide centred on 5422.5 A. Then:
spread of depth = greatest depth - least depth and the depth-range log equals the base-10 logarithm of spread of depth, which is 0.60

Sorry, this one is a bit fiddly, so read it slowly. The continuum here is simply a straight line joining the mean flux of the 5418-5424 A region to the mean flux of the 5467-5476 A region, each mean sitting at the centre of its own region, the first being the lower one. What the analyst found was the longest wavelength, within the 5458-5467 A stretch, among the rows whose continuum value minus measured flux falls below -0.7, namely 5466.41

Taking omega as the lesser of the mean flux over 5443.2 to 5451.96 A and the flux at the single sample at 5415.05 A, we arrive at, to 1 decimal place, 11.0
